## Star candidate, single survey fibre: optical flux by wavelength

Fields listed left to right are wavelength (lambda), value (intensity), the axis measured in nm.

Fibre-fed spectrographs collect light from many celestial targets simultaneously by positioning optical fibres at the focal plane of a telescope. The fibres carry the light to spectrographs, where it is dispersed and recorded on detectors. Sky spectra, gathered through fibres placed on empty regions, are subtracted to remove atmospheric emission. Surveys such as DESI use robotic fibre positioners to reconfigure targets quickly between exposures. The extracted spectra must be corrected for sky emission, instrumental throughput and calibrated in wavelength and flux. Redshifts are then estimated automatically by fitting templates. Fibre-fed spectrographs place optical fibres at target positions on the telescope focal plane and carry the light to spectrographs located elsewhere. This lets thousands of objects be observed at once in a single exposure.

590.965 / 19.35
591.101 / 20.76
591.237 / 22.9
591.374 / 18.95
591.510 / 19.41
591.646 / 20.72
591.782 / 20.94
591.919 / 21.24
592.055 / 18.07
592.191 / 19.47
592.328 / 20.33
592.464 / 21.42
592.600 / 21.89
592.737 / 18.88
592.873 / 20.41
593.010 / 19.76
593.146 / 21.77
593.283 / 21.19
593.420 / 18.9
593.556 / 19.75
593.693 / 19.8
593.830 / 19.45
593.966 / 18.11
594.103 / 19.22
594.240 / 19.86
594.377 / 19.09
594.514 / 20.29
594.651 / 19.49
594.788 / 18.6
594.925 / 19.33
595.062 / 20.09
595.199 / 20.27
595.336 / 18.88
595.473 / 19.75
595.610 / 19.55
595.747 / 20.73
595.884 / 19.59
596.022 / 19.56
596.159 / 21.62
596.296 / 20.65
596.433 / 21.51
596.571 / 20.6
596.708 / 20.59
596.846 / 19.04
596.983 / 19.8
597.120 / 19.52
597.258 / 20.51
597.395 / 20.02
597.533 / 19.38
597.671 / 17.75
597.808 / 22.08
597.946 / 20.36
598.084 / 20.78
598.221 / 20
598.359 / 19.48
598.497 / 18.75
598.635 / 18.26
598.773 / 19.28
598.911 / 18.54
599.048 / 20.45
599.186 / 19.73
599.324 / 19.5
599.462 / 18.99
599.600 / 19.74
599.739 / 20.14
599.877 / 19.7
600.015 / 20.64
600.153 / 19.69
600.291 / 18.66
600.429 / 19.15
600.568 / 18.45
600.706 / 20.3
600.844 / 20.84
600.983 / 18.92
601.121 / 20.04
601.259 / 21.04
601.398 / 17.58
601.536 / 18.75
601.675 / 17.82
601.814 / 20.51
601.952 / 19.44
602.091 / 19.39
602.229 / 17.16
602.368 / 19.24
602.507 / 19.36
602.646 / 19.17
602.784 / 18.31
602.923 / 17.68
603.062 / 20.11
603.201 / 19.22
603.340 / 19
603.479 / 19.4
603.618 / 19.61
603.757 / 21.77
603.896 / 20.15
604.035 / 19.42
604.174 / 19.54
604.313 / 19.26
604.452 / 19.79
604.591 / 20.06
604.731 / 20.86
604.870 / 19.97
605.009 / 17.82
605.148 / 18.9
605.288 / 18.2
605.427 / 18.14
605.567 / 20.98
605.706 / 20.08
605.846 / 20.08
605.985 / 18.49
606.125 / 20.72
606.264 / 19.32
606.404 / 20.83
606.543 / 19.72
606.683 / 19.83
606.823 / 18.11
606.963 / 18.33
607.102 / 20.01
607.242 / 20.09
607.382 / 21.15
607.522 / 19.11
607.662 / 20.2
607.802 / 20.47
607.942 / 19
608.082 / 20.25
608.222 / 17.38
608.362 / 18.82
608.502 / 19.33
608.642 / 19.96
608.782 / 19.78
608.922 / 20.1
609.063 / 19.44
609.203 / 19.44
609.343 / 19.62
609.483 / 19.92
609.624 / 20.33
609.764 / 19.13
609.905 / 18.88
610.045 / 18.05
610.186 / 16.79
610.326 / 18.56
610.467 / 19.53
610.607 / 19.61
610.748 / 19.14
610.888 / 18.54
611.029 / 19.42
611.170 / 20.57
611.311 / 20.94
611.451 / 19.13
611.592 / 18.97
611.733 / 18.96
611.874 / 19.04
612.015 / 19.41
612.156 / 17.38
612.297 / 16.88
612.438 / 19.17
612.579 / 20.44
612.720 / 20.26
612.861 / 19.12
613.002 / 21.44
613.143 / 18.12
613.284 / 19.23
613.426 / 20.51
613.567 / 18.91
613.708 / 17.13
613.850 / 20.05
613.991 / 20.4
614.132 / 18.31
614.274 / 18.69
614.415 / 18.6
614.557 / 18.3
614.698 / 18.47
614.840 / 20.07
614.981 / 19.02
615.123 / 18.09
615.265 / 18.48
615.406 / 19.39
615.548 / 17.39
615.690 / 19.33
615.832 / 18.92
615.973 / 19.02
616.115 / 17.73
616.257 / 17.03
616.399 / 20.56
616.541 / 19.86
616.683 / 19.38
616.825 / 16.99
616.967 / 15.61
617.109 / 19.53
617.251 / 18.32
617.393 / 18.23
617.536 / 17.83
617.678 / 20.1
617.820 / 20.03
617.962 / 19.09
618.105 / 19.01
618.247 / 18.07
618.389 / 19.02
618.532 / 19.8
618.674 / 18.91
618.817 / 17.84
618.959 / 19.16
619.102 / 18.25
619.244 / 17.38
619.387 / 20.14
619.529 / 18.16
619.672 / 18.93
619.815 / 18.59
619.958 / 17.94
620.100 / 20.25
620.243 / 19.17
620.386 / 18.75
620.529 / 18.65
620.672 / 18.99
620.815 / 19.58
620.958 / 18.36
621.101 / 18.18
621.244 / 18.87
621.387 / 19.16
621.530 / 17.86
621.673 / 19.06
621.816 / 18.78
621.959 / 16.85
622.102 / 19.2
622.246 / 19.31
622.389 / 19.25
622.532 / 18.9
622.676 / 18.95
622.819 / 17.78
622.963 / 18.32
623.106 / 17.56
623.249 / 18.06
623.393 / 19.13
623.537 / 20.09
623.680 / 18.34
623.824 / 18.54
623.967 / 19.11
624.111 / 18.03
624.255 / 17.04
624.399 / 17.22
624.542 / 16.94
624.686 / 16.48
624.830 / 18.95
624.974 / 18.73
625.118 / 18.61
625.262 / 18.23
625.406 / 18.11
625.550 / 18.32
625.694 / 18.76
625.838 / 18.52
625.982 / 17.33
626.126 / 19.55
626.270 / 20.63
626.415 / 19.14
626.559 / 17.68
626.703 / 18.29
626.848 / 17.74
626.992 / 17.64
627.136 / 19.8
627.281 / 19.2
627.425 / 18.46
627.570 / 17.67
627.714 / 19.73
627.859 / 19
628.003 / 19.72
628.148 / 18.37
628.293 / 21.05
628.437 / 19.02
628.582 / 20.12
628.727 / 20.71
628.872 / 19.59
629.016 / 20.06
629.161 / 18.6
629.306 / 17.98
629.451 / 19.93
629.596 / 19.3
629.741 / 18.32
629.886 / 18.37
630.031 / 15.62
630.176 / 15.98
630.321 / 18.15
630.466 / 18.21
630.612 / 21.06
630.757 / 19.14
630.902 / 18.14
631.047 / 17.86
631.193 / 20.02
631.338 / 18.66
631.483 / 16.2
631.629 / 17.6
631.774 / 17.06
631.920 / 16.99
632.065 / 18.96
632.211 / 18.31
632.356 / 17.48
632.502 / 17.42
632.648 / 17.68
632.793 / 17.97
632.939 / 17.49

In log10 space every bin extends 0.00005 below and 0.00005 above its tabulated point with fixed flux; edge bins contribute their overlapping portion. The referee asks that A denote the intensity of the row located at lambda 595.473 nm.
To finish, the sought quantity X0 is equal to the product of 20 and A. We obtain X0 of 395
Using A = 19.75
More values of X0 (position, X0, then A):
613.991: 408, 20.4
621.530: 357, 17.86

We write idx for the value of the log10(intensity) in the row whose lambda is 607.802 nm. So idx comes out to 1.31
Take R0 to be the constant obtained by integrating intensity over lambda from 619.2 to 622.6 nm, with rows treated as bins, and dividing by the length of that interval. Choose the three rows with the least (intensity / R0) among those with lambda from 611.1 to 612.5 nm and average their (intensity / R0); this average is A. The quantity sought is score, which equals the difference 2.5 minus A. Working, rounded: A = 0.94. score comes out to 1.56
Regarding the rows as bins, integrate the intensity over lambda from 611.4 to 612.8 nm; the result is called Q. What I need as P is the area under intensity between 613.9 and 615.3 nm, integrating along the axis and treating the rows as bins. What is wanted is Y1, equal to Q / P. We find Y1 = 1.005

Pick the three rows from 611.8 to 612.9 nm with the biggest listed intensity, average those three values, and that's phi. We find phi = 20.0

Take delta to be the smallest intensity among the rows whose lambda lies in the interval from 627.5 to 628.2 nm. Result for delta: 17.67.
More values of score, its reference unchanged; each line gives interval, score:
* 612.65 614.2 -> 1.55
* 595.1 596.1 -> 1.47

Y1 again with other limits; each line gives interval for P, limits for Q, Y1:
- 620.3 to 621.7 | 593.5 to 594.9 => 1.033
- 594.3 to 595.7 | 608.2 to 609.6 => 0.996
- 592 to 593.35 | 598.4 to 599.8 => 0.985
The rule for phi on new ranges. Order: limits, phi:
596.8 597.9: 20.9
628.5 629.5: 20.3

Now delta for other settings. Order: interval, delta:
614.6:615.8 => 17.39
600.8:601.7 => 17.58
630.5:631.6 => 16.2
